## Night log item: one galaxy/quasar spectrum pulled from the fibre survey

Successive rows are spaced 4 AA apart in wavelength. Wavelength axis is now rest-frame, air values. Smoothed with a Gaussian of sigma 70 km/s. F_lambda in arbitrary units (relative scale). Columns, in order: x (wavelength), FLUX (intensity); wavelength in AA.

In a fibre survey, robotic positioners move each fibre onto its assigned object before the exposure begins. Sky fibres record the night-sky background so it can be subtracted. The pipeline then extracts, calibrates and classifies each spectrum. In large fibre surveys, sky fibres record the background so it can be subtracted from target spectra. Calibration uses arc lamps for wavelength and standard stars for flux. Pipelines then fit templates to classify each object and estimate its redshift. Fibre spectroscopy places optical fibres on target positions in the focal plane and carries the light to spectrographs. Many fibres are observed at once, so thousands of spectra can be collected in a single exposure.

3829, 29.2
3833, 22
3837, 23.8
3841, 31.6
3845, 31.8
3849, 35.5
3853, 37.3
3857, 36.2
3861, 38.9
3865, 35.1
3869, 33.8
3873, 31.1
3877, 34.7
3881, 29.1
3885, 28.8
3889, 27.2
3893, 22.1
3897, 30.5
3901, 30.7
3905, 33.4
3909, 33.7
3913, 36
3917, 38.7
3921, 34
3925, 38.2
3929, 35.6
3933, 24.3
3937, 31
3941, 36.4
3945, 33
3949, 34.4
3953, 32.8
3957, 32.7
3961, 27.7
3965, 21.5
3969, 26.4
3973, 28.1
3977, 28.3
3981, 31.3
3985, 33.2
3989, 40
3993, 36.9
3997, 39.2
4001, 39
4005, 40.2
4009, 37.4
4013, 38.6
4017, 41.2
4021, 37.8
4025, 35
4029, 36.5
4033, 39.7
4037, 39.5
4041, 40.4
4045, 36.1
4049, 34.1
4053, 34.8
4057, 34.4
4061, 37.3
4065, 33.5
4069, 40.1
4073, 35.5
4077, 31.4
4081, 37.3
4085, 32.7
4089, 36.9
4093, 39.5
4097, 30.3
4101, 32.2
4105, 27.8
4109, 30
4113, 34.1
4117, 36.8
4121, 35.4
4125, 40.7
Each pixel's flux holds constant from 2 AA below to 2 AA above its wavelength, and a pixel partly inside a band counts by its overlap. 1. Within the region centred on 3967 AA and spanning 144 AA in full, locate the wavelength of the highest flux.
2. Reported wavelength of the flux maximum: 4017 AA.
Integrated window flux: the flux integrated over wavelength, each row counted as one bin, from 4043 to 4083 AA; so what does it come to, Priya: 1418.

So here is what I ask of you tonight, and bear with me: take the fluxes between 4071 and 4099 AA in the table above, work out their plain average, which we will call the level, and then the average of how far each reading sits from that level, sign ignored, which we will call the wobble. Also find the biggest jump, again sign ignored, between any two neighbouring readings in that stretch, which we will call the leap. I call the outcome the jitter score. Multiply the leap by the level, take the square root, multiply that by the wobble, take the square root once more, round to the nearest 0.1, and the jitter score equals 7.2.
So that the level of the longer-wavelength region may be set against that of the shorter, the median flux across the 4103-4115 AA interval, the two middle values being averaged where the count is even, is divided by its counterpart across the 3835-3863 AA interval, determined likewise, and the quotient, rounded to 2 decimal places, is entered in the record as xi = 0.85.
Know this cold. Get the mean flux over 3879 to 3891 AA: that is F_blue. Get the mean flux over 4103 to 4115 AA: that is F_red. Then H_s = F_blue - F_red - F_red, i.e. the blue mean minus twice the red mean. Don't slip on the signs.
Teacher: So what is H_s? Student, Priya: -33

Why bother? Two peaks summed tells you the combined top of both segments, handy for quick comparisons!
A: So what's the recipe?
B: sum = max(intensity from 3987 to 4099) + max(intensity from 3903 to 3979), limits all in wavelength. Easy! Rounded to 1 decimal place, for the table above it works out 79.9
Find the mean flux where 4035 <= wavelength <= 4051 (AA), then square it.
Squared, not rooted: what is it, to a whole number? 1408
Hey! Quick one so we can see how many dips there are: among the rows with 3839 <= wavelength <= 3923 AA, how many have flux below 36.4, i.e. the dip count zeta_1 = 18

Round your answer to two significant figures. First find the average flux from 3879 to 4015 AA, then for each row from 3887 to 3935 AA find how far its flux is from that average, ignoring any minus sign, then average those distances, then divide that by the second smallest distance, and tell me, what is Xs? 4.0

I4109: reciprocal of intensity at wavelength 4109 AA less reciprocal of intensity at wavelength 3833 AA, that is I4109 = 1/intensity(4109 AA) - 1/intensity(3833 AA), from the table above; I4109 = -0.012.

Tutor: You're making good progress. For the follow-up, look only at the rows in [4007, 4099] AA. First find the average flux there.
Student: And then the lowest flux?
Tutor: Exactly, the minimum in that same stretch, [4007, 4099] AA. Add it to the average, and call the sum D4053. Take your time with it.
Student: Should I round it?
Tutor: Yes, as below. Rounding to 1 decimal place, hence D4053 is 66.8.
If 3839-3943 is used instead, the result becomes 55.0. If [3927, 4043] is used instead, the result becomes 55.9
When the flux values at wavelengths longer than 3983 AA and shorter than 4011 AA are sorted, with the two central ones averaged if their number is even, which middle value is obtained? 39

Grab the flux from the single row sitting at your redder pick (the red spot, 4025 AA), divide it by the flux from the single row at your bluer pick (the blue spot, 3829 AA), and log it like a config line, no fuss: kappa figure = 1.20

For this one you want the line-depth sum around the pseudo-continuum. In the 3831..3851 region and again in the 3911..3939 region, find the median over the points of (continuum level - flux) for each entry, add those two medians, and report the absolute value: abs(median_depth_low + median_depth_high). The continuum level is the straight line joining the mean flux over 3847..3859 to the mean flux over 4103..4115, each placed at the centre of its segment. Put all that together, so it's 4.0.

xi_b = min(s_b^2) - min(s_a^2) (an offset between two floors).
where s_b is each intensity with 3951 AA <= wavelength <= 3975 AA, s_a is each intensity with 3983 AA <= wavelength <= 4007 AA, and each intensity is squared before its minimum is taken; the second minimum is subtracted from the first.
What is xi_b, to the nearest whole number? -640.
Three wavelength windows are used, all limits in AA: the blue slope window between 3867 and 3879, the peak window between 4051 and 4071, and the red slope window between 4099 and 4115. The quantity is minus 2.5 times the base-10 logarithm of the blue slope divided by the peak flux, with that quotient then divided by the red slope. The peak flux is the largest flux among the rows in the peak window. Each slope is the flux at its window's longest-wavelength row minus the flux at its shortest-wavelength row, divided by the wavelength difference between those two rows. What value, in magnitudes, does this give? 4.4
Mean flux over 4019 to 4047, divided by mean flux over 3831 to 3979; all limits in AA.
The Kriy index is 1.20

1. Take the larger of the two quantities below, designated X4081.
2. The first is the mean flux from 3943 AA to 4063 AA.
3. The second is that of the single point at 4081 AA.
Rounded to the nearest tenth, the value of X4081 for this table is 37.3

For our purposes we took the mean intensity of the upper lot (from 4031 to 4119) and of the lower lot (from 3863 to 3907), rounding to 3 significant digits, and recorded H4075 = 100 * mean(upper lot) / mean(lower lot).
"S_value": 115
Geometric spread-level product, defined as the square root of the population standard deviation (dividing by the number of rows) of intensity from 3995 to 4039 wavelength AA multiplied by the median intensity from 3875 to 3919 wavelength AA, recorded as 7.2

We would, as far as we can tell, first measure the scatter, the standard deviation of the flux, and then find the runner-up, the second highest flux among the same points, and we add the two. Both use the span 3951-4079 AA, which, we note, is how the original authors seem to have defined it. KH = 45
